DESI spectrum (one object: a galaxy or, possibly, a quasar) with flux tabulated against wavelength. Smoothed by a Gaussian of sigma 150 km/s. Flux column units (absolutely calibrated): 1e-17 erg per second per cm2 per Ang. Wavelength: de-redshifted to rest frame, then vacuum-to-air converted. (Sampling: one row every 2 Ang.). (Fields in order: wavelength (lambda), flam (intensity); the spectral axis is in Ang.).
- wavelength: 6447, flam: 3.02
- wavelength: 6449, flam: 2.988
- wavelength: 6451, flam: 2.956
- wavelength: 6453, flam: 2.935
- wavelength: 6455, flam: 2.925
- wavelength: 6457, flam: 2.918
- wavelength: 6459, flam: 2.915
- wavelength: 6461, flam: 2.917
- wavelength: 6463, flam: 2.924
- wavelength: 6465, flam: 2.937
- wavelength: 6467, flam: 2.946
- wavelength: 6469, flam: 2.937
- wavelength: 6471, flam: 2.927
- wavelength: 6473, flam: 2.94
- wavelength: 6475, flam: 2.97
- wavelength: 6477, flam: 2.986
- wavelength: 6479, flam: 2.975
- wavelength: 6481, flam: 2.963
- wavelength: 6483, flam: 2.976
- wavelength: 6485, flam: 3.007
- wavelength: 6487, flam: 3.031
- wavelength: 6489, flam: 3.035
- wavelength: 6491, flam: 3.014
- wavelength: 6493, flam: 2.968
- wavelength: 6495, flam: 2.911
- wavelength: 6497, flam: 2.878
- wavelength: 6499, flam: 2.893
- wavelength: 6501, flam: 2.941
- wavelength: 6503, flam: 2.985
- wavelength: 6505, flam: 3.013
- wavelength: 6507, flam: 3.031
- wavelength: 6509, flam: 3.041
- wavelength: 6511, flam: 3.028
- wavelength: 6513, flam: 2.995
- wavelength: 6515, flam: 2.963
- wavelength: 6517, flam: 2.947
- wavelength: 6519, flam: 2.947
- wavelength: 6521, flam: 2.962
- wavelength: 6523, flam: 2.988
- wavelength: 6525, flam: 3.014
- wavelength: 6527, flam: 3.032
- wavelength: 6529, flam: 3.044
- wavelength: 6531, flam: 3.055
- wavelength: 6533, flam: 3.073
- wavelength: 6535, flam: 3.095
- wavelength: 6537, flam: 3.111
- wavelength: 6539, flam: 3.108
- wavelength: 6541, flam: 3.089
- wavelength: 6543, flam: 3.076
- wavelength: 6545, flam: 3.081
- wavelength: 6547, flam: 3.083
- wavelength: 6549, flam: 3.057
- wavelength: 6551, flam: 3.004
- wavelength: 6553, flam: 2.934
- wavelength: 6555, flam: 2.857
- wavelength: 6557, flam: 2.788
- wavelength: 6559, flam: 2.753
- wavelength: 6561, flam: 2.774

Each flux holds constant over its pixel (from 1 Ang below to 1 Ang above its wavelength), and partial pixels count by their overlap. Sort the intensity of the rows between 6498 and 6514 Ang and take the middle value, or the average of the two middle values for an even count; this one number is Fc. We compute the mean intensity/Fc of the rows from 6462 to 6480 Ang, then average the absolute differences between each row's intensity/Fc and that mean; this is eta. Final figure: 0.006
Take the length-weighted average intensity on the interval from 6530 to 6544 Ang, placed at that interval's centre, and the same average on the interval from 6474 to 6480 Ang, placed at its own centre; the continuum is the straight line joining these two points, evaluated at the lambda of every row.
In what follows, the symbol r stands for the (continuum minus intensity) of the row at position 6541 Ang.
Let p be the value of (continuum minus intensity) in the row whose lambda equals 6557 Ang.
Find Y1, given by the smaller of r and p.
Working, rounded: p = 0.34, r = 0.01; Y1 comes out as 0.01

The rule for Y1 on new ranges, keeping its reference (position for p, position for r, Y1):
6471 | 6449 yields -0.06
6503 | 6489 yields -0.04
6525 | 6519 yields 0.05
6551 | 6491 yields -0.01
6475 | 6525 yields 0.00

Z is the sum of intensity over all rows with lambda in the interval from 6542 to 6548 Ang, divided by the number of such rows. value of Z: 3.08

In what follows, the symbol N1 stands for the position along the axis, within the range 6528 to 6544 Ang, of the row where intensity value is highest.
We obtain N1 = 6537 Ang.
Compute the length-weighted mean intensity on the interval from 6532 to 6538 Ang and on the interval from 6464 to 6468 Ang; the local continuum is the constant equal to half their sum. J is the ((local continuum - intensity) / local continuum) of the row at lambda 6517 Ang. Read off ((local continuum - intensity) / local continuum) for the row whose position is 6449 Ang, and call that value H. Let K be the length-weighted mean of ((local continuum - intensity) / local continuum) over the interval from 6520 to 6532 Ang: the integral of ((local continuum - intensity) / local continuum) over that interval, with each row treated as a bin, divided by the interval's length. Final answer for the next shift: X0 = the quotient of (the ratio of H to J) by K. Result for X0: 887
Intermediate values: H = 0.010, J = 0.023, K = 0.0005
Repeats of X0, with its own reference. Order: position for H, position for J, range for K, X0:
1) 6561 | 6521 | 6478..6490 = 684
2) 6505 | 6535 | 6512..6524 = -3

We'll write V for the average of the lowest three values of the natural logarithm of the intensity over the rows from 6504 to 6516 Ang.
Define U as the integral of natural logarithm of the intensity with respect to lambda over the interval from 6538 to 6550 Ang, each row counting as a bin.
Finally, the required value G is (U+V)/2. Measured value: 7.30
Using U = 13.5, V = 1.095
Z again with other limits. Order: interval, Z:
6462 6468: 2.94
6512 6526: 2.97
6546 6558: 2.95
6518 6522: 2.95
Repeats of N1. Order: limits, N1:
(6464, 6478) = 6477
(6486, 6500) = 6489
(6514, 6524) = 6523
